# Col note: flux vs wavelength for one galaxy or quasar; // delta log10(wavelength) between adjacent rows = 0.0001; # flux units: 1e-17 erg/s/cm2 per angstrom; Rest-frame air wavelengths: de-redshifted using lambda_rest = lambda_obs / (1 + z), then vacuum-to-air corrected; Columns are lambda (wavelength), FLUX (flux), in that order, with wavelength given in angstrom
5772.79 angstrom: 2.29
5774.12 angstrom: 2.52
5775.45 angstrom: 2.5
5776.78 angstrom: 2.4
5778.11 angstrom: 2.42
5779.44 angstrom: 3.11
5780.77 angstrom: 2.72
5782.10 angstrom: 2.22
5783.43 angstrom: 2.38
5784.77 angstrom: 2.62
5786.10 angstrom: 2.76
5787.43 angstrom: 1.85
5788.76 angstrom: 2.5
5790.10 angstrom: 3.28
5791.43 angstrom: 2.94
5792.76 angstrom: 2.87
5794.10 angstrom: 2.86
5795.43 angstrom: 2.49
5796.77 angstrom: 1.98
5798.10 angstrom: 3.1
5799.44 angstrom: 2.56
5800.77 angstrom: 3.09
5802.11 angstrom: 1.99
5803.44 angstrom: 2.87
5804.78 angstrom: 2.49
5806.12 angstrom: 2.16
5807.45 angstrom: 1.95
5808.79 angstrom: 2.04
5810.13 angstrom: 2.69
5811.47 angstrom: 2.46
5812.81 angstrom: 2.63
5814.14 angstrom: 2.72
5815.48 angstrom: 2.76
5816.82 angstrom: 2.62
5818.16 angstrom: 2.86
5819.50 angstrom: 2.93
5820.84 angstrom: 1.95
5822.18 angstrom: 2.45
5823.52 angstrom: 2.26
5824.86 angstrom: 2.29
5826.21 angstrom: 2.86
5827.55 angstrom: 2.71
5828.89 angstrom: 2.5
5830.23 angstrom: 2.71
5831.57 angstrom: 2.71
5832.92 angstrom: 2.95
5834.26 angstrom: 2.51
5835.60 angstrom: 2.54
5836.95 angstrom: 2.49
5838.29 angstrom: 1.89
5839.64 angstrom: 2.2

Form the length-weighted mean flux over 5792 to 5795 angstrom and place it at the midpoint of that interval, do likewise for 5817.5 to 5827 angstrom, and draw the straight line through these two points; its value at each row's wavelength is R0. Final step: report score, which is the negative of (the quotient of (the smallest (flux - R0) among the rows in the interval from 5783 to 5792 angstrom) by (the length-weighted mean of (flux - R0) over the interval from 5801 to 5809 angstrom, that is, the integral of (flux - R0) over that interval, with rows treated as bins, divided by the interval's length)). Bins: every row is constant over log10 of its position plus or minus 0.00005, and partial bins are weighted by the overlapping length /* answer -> -2.6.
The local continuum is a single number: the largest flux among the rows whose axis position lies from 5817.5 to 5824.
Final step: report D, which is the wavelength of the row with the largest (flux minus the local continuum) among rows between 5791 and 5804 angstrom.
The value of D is 5798.10 angstrom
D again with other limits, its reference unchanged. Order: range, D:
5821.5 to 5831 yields 5826.21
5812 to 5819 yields 5818.16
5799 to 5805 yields 5800.77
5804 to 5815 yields 5814.14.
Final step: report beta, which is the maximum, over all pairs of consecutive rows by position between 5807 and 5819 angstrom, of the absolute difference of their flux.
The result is 0.65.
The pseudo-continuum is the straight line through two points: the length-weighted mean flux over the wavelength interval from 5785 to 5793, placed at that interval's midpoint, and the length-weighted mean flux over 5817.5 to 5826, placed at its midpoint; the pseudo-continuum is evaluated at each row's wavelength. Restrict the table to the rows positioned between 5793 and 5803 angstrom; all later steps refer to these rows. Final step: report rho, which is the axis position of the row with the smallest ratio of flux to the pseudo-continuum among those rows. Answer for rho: 5796.77 angstrom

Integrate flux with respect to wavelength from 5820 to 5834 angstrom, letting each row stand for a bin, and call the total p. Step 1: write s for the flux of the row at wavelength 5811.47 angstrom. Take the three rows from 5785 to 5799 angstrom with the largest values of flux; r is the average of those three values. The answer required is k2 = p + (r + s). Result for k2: 41.2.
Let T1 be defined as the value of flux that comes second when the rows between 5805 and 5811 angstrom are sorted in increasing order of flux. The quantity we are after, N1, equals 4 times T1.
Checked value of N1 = 8.2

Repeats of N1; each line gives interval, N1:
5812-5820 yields 10.5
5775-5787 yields 9.5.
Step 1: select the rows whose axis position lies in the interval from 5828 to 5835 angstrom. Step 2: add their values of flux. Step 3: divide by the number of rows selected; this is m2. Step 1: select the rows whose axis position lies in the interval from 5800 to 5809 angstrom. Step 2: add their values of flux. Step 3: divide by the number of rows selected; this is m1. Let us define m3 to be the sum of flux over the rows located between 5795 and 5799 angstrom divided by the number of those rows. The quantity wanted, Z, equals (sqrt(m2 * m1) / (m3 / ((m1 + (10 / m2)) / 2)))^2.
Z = 9.3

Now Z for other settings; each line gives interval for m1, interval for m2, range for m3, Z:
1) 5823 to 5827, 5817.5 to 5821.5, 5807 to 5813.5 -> 11.6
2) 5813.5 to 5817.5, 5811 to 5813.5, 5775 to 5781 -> 10.9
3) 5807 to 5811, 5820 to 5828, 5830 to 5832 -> 7.4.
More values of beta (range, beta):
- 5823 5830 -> 0.57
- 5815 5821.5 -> 0.98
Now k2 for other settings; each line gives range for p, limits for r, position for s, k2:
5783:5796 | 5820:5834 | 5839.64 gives 39.6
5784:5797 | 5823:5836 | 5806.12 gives 39.2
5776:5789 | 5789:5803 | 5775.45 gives 38.1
